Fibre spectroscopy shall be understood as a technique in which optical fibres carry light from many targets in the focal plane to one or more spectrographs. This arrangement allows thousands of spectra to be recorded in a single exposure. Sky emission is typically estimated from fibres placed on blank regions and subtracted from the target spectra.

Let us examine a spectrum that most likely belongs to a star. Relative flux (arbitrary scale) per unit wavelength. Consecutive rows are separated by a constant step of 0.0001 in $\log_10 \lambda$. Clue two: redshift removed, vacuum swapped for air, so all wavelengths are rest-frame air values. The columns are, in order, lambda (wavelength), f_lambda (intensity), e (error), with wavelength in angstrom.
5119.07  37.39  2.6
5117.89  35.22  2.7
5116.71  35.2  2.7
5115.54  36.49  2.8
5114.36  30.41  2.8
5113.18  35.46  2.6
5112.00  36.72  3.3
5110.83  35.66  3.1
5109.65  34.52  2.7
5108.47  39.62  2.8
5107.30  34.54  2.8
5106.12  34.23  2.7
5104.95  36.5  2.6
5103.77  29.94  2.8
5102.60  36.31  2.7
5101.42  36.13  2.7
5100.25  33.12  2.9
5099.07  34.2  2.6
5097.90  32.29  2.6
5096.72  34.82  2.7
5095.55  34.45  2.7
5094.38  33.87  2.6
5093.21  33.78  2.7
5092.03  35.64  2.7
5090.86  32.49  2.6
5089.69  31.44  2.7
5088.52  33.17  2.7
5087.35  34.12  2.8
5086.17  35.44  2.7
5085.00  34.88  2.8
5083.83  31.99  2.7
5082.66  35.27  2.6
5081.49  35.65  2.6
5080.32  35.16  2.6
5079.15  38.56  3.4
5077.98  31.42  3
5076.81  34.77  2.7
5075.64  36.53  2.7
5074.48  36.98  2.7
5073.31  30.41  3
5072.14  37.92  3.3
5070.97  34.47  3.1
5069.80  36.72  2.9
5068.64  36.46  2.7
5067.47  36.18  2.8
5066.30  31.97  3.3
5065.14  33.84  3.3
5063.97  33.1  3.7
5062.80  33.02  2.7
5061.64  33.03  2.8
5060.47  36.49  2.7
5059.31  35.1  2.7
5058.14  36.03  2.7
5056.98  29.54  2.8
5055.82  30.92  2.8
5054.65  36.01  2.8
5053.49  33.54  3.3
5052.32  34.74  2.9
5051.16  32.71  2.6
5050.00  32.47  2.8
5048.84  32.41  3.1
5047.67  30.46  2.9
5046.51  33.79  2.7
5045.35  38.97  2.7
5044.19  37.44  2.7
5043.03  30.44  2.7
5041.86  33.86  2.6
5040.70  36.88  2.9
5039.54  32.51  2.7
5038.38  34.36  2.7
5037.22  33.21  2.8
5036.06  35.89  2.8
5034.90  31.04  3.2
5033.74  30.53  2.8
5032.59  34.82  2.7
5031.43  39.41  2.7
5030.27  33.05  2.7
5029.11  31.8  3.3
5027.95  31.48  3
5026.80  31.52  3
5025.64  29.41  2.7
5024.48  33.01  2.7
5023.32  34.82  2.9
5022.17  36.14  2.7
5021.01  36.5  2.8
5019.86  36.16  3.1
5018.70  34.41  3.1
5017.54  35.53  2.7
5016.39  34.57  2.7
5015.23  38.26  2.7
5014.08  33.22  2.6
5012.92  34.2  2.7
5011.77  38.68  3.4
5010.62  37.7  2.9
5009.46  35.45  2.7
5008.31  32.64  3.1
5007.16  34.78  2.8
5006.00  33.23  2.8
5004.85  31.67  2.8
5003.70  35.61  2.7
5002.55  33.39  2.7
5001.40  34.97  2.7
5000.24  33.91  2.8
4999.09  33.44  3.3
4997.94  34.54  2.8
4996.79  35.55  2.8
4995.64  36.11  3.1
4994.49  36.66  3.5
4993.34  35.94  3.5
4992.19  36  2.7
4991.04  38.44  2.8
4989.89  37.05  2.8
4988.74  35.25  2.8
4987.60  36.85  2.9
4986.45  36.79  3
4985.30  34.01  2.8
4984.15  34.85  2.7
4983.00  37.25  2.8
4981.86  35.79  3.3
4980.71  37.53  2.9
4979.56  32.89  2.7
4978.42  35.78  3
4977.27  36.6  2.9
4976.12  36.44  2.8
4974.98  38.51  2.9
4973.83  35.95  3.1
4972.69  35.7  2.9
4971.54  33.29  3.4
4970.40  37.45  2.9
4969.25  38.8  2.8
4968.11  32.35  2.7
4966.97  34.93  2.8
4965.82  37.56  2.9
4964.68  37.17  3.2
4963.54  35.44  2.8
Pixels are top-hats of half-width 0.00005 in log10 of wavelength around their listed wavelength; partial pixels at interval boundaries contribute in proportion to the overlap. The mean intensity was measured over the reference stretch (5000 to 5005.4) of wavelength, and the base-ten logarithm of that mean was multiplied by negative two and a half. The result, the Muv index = -3.83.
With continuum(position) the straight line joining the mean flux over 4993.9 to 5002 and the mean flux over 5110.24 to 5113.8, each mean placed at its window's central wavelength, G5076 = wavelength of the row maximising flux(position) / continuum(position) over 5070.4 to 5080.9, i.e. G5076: 5079.15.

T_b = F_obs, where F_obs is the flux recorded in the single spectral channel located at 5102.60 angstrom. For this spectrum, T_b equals 36.31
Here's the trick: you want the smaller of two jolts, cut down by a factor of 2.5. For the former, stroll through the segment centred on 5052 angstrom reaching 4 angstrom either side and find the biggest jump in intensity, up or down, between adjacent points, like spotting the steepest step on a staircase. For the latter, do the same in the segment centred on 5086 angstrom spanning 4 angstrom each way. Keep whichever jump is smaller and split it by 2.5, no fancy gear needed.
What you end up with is 1.3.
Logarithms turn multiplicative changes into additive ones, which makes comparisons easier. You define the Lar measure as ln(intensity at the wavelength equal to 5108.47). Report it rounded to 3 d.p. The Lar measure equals 3.679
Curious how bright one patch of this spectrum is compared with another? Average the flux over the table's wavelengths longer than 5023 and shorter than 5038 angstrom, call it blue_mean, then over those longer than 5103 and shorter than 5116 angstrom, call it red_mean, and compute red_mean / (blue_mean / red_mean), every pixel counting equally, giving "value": 36.9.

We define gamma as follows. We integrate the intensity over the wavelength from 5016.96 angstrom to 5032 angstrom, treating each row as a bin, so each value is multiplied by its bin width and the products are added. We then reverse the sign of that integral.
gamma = -513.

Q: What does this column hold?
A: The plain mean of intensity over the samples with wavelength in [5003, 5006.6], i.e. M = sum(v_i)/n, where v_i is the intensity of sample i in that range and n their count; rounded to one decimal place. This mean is 33.5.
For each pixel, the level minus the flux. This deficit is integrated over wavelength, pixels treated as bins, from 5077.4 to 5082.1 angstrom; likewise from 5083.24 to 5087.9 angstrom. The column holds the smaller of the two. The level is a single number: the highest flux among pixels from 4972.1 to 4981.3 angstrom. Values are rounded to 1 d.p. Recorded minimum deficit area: 15.5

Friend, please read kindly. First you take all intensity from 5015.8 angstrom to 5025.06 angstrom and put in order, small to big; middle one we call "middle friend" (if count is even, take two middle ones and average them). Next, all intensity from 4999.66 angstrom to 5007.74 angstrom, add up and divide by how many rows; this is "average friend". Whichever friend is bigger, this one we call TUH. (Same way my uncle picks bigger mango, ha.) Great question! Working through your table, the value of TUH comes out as 35.2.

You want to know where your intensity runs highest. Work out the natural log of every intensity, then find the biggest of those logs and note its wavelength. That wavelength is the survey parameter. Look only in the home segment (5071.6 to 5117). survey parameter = 5108.47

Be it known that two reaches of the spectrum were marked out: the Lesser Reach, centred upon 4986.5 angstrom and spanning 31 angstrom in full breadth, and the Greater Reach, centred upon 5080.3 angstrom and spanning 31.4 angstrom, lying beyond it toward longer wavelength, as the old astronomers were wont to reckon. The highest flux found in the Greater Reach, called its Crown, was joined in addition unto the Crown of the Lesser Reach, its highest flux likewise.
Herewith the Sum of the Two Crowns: 77.1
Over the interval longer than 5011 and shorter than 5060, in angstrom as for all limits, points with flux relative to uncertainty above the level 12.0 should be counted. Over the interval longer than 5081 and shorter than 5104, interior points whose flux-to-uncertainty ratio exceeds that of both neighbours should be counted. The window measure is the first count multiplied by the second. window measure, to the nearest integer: 168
